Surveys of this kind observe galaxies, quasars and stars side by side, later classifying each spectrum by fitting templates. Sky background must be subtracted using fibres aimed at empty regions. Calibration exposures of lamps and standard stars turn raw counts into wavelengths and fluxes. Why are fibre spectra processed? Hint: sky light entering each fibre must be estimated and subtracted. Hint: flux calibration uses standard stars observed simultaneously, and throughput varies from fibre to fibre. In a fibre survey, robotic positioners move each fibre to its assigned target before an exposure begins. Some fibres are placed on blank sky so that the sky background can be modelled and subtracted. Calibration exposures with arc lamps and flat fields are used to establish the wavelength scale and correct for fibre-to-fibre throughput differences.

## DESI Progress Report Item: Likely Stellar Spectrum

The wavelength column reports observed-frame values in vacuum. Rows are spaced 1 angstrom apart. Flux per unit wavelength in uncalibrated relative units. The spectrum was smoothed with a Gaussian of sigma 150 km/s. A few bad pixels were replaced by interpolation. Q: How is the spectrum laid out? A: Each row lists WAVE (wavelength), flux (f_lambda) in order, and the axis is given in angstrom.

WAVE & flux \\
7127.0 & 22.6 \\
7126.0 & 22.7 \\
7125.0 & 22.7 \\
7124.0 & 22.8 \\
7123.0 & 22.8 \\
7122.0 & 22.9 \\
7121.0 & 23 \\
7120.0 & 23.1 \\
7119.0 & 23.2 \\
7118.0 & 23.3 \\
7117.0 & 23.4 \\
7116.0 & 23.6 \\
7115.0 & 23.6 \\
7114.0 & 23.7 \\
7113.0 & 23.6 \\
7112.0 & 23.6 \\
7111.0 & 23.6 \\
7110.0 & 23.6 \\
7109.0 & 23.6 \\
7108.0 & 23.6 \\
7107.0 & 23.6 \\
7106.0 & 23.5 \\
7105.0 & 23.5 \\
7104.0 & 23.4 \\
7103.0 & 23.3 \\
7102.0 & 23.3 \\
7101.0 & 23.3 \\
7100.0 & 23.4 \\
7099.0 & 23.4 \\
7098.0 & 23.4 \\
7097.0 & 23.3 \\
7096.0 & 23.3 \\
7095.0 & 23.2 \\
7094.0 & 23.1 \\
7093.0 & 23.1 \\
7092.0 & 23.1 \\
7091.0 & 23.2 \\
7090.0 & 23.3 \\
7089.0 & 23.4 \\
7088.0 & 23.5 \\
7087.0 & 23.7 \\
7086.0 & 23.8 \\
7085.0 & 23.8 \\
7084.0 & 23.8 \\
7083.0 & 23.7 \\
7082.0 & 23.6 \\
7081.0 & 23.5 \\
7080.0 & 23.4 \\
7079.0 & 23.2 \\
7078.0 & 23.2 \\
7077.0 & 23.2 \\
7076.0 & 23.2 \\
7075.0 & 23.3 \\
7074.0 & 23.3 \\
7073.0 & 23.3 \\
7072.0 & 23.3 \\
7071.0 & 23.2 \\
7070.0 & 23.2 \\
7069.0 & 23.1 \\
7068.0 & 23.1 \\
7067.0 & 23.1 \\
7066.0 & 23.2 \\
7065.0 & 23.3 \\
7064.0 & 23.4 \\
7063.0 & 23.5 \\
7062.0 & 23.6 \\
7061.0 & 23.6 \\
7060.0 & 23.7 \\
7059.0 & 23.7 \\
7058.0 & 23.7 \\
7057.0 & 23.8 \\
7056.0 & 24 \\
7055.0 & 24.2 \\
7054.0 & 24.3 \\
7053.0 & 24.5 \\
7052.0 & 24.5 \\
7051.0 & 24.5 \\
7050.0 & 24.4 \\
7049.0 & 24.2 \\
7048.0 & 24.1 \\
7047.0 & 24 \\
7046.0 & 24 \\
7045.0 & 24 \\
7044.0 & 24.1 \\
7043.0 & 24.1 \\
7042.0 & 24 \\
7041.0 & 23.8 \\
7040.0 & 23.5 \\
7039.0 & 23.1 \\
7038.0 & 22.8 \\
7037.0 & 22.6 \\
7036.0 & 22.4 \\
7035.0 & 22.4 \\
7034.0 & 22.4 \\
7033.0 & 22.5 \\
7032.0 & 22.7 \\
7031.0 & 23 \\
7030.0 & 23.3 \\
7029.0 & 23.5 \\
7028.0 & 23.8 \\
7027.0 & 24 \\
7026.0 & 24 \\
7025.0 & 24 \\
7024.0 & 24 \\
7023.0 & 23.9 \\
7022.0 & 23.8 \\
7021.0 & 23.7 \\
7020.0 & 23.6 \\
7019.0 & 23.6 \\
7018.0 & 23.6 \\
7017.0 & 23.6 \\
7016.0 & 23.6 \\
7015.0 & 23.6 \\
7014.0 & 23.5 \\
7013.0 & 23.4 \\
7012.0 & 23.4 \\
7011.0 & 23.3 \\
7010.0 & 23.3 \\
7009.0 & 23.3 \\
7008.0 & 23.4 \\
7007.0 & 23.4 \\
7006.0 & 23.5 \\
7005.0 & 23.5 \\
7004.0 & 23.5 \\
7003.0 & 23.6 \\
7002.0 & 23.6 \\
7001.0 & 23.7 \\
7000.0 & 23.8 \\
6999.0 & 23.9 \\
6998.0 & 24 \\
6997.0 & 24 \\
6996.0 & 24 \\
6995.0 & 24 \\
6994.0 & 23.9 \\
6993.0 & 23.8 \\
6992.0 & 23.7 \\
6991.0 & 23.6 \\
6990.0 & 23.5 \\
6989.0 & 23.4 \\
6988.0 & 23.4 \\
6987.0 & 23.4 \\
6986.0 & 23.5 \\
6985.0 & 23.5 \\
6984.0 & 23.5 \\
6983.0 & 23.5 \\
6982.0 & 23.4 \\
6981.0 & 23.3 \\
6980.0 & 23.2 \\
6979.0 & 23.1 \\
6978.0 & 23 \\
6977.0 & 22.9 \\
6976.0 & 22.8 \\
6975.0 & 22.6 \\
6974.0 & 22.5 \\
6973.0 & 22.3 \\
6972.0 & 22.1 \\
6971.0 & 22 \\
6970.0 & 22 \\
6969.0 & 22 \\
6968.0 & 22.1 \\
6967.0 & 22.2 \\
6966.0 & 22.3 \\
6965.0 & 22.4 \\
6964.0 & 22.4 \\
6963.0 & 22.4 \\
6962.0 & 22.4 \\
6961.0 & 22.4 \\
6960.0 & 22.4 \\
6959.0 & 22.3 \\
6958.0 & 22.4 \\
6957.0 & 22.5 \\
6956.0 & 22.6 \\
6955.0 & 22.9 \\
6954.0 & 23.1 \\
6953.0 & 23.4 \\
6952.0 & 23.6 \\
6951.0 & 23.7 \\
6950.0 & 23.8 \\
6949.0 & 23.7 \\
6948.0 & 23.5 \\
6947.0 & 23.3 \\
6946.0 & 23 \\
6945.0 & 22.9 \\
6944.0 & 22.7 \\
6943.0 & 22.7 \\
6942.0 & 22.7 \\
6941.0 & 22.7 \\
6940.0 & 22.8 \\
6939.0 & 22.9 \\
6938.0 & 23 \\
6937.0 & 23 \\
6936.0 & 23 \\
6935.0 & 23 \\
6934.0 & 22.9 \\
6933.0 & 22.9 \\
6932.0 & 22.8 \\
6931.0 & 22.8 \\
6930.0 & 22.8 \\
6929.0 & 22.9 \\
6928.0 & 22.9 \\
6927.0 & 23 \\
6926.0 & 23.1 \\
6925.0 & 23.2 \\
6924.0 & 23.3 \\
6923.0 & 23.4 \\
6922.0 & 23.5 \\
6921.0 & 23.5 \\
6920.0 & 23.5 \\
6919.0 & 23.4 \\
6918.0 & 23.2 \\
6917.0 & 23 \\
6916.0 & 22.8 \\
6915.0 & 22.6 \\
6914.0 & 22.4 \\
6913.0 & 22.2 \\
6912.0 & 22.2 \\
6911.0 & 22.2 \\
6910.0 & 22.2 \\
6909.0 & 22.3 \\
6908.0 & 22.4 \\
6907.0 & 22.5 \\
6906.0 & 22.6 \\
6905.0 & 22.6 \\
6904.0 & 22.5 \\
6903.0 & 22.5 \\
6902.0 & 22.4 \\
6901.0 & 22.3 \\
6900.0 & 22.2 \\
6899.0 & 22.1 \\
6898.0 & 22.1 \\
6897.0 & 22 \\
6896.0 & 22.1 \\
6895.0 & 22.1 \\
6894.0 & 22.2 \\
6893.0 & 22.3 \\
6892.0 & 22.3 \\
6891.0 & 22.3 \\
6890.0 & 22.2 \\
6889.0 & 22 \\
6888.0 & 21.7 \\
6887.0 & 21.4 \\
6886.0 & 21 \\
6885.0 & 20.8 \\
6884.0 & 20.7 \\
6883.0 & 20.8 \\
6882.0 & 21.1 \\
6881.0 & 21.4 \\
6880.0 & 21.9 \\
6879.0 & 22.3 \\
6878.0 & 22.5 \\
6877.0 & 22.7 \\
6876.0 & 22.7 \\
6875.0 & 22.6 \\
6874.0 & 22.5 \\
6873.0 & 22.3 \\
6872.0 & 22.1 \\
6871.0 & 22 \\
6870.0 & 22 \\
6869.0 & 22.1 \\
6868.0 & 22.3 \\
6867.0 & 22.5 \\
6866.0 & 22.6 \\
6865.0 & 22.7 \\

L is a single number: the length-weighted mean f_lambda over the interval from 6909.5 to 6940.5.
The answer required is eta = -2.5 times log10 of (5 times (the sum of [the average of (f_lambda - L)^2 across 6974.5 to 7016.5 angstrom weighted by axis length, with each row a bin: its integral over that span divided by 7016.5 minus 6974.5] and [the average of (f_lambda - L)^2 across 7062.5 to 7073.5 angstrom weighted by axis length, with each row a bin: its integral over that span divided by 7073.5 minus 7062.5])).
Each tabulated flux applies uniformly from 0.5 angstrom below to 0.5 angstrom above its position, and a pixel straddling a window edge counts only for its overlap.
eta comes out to -1.1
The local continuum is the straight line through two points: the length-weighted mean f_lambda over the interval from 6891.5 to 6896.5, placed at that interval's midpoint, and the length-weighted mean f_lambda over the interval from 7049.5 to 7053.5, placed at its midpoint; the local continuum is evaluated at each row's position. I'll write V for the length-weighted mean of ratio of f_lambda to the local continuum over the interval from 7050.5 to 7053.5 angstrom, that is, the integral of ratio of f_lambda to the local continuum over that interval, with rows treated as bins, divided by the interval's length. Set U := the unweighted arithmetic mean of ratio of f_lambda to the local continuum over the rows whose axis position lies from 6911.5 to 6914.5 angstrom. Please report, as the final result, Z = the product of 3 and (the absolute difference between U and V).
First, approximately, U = 0.99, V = 1.00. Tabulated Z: 0.030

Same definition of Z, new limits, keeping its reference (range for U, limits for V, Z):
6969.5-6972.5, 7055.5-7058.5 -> 0.076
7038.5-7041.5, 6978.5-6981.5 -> 0.073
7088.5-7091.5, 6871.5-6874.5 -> 0.263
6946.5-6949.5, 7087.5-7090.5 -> 0.262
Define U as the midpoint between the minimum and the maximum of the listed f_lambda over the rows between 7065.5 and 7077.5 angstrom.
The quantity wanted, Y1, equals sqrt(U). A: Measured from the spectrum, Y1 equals 4.82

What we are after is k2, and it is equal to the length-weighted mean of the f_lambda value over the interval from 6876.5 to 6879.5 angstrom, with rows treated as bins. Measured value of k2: 22.5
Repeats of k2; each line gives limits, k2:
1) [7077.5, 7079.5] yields 23.2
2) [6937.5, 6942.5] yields 22.8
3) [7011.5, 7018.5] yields 23.5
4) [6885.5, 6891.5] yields 21.8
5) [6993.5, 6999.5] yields 24.0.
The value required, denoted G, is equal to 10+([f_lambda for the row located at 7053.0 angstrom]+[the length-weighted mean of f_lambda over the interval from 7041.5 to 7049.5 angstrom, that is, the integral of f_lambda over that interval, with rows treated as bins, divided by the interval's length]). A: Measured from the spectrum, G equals 58.6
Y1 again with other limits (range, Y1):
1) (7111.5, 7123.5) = 4.82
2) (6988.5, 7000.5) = 4.87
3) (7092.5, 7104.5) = 4.82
